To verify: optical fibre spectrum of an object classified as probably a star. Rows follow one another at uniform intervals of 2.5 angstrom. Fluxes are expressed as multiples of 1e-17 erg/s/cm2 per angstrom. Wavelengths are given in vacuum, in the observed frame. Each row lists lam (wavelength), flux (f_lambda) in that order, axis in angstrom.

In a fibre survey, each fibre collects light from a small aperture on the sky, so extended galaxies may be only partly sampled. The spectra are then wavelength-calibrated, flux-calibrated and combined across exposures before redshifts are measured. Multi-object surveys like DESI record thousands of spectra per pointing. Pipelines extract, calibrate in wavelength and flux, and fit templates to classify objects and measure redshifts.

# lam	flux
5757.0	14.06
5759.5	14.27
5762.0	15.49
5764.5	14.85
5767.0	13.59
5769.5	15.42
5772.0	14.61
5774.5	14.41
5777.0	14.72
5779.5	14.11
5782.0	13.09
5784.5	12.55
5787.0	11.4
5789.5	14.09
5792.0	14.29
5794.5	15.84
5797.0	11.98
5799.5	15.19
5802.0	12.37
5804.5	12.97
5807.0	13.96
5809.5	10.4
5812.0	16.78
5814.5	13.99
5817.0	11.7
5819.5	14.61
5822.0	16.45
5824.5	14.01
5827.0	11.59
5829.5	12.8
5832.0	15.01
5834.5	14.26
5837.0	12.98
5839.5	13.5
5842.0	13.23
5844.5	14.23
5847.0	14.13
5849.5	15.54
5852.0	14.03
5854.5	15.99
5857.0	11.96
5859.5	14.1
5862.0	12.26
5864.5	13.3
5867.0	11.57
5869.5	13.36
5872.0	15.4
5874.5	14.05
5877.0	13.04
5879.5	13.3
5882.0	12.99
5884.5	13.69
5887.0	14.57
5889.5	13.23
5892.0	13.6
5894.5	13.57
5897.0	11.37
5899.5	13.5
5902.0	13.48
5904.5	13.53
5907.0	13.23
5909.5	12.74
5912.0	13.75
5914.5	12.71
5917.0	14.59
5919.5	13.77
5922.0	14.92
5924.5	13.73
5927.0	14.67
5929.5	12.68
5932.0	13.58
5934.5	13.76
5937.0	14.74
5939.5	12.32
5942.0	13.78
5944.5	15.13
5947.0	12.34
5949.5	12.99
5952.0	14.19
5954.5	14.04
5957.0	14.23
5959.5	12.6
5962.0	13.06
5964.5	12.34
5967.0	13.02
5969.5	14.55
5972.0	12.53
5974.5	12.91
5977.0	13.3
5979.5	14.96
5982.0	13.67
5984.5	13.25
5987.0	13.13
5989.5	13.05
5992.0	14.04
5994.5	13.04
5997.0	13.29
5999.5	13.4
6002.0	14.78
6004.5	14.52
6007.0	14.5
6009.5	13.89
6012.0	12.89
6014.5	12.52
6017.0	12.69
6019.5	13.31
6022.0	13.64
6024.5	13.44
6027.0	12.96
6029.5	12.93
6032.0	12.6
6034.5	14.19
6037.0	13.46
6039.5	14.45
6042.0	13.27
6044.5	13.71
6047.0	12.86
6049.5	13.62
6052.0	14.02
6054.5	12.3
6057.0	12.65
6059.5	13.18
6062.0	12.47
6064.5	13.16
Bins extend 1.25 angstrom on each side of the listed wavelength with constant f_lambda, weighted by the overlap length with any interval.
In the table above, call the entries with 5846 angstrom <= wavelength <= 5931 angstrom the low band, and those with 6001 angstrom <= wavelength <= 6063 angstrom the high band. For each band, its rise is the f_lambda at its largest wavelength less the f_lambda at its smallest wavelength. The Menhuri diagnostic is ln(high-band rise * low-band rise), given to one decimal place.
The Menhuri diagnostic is 1.2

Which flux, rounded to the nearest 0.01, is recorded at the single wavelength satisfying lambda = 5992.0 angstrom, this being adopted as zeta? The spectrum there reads 14.04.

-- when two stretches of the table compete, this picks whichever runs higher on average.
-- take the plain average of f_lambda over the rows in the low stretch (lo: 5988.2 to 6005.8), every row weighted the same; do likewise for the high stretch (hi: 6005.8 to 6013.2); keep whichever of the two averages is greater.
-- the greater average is 13.76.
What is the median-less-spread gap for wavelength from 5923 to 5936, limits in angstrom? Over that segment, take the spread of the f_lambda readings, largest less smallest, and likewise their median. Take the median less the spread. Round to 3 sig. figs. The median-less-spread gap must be 11.7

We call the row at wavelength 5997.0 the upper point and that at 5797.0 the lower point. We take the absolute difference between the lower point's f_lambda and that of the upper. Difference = 1.3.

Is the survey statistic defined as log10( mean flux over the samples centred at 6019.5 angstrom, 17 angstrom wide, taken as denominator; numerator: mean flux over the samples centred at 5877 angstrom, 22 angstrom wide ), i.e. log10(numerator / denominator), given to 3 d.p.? 0.016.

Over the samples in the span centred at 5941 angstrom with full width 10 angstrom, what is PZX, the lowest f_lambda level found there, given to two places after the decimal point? 12.32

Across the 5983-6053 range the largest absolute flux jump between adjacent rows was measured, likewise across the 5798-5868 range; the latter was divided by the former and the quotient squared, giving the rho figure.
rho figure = 16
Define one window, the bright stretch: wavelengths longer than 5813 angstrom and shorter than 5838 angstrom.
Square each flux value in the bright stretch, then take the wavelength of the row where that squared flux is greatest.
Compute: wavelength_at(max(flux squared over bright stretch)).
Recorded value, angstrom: 5822.0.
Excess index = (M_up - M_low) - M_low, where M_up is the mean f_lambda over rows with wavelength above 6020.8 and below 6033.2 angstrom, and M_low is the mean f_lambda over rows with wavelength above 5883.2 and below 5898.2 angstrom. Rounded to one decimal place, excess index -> -13.6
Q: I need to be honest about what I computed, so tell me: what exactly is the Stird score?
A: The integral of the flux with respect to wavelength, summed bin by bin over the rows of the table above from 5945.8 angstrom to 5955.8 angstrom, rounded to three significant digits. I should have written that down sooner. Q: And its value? 134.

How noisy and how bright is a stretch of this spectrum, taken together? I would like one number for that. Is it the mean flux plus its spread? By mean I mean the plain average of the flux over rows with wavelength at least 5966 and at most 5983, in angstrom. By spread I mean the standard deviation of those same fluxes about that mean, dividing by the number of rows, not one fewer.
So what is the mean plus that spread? 14.4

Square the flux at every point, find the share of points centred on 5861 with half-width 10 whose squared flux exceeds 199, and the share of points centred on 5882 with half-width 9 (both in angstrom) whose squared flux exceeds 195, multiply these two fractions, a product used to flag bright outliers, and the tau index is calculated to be 0.04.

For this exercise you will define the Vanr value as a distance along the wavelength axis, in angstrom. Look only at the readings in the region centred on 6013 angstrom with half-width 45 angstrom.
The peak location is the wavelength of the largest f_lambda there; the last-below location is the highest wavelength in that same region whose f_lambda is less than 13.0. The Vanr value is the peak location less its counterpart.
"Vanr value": -77.5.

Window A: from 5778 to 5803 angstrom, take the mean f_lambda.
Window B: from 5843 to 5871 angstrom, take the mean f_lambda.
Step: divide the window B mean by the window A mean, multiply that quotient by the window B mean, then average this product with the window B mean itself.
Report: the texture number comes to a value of 13.8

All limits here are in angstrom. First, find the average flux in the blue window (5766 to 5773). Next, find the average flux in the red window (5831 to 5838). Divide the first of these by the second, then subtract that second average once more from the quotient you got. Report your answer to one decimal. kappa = -13.1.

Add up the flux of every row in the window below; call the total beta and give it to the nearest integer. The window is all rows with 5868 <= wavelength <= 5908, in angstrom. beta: 216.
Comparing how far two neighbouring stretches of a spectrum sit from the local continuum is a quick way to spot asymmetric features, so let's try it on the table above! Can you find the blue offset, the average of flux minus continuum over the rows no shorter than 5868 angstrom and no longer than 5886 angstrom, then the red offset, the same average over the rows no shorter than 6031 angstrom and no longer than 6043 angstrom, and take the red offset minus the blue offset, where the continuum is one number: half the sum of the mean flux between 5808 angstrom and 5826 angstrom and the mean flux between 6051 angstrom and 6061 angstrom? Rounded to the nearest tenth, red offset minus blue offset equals -0.1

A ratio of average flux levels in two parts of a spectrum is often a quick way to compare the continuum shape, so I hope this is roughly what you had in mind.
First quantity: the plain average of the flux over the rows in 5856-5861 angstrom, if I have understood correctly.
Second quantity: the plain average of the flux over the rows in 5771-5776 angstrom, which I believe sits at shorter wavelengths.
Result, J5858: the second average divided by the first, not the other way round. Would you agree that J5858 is 1.11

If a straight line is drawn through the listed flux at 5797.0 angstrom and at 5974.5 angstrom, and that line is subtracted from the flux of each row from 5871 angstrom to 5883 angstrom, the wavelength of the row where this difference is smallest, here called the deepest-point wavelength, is 5882.0 angstrom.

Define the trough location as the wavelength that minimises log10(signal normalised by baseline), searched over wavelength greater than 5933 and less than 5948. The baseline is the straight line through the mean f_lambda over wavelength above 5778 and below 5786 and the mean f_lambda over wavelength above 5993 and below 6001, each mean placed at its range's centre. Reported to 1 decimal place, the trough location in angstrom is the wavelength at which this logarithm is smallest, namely 5939.5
